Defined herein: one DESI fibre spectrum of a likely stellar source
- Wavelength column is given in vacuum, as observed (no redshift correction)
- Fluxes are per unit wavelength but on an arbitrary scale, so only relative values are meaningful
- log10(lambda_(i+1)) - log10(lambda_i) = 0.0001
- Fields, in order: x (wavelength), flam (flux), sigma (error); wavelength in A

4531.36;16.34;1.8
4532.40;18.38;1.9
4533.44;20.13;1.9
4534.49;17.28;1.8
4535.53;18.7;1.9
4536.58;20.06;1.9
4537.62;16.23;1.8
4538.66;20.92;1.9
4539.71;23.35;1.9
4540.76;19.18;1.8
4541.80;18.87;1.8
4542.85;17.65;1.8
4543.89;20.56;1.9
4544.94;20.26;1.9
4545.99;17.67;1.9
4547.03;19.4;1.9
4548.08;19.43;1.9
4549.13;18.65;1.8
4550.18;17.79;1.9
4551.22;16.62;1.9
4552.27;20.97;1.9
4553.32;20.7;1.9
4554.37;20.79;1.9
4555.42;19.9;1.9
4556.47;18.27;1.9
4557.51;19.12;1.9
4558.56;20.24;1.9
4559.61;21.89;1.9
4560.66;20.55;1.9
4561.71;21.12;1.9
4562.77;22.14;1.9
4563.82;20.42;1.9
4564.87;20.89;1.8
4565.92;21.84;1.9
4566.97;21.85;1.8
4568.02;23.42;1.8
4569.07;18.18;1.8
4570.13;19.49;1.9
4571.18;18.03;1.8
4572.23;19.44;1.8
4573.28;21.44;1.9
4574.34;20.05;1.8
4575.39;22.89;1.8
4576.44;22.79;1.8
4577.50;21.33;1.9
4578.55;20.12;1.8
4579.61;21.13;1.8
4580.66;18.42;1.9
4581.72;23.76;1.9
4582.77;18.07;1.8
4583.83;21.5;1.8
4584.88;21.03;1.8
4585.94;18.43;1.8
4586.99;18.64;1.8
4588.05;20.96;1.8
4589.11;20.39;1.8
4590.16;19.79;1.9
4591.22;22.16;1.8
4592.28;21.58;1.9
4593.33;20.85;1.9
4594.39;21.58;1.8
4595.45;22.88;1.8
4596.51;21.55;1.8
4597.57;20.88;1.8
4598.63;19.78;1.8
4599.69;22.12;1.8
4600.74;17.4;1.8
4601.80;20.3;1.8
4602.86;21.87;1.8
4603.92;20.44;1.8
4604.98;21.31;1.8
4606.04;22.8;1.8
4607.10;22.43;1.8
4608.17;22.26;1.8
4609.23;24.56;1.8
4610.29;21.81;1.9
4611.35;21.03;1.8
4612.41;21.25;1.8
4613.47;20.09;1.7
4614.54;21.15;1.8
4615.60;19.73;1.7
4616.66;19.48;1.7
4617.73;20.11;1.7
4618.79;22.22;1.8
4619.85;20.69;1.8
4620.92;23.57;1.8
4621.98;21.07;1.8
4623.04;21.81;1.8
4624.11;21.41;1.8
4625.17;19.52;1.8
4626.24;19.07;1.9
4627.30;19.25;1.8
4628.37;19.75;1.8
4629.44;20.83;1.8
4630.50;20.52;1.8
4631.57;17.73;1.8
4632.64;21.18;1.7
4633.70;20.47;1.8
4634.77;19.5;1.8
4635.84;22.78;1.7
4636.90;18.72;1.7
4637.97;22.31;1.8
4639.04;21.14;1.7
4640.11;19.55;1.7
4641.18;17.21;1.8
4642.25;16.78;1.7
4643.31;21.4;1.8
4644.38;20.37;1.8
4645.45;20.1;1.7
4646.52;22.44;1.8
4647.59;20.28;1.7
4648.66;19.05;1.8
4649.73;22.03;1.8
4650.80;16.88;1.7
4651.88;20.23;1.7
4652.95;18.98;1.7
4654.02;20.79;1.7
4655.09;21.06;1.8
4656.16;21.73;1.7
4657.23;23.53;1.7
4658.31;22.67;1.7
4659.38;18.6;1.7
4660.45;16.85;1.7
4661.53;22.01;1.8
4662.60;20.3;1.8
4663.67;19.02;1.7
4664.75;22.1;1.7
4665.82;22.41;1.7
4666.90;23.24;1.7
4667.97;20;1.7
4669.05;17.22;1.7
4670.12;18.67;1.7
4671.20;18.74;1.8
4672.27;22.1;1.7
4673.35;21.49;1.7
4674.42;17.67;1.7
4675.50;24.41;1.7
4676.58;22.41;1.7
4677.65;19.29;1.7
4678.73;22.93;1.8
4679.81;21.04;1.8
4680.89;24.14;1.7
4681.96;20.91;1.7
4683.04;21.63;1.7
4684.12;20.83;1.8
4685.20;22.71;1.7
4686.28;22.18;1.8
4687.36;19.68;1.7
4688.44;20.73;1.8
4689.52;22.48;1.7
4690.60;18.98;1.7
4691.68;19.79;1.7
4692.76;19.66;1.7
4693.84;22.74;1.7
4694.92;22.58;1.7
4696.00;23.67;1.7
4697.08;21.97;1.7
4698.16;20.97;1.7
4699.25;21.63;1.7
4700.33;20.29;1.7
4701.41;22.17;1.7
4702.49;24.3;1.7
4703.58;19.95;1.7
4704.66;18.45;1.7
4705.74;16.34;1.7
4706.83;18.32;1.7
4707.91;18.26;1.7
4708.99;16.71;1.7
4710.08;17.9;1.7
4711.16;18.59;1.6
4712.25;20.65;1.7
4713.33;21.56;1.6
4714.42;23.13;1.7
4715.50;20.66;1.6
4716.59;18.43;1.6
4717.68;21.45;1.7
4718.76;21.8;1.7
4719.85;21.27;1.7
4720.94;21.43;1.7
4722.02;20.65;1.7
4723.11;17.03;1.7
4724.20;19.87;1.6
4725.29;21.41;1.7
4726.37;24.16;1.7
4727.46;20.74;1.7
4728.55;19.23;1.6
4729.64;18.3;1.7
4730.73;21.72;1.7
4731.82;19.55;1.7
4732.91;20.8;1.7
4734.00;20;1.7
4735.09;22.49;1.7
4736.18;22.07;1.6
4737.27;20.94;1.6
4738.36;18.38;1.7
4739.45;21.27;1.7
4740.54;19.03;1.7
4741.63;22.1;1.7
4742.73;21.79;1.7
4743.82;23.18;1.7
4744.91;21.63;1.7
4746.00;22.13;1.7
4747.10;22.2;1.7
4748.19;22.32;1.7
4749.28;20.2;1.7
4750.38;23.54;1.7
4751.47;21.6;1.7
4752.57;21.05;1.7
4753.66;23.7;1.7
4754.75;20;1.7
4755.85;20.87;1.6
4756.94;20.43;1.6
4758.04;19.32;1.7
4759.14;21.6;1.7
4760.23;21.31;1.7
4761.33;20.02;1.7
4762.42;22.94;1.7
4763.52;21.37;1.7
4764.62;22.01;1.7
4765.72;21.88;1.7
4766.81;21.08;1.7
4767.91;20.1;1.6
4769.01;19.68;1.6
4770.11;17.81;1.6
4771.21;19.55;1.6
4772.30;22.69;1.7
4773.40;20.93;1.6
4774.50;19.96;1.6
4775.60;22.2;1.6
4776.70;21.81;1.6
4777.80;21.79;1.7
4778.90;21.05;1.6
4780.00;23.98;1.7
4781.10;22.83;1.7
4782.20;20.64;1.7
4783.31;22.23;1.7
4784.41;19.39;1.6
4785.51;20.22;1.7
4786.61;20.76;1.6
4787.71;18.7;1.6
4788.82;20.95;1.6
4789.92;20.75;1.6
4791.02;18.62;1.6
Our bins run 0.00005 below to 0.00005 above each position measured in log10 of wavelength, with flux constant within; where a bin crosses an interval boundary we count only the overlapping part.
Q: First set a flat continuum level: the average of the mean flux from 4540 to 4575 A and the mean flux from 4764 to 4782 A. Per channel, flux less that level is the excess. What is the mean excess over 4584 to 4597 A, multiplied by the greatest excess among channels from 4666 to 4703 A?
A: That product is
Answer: 1.02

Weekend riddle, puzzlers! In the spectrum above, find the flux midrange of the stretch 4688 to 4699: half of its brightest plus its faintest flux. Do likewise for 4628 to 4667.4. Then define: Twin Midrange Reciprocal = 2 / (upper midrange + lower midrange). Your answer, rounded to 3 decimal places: 0.048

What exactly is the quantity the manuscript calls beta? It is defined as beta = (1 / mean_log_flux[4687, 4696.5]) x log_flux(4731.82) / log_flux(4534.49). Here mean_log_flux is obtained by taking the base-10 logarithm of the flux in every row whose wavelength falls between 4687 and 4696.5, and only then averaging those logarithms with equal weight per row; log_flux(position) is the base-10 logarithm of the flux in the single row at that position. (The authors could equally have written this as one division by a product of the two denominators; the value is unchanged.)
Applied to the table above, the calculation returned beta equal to 0.788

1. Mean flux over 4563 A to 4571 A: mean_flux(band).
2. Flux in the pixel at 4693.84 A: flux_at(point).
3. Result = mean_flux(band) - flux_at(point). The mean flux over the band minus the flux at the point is -1.9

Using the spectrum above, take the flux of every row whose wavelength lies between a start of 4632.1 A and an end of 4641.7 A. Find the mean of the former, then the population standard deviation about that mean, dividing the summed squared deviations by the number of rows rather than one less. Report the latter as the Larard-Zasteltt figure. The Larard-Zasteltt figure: 1.66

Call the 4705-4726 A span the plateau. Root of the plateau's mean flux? 4.45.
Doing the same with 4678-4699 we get 4.64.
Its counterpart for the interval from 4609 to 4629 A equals 4.57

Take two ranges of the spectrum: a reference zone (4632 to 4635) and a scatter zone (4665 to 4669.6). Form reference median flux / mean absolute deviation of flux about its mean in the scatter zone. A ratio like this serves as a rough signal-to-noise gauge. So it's 10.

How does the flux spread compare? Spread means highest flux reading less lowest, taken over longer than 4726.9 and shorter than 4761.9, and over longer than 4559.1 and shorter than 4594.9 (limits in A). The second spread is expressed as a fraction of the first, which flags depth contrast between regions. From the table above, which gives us 1.06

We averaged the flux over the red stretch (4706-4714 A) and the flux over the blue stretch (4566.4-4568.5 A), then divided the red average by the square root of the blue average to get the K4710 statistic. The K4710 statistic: 3.96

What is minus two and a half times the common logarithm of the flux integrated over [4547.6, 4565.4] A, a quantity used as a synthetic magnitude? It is -6.38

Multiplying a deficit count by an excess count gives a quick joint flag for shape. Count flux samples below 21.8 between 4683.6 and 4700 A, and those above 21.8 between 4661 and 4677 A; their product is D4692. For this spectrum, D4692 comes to 56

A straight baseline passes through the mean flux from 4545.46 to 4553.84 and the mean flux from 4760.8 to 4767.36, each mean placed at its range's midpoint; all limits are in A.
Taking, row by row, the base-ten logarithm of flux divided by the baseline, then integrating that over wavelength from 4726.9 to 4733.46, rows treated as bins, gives -0.15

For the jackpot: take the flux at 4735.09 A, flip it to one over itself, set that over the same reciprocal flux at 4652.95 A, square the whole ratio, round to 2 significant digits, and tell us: 0.71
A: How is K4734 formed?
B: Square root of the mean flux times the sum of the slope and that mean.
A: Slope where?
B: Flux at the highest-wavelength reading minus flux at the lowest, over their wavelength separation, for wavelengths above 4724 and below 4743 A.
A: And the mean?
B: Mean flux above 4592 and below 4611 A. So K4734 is 21.5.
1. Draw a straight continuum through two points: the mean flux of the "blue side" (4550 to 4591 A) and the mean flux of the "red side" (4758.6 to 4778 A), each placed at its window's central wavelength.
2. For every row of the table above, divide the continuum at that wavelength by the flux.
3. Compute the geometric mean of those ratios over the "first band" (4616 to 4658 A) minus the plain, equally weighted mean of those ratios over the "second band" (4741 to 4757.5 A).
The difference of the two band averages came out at 0.05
